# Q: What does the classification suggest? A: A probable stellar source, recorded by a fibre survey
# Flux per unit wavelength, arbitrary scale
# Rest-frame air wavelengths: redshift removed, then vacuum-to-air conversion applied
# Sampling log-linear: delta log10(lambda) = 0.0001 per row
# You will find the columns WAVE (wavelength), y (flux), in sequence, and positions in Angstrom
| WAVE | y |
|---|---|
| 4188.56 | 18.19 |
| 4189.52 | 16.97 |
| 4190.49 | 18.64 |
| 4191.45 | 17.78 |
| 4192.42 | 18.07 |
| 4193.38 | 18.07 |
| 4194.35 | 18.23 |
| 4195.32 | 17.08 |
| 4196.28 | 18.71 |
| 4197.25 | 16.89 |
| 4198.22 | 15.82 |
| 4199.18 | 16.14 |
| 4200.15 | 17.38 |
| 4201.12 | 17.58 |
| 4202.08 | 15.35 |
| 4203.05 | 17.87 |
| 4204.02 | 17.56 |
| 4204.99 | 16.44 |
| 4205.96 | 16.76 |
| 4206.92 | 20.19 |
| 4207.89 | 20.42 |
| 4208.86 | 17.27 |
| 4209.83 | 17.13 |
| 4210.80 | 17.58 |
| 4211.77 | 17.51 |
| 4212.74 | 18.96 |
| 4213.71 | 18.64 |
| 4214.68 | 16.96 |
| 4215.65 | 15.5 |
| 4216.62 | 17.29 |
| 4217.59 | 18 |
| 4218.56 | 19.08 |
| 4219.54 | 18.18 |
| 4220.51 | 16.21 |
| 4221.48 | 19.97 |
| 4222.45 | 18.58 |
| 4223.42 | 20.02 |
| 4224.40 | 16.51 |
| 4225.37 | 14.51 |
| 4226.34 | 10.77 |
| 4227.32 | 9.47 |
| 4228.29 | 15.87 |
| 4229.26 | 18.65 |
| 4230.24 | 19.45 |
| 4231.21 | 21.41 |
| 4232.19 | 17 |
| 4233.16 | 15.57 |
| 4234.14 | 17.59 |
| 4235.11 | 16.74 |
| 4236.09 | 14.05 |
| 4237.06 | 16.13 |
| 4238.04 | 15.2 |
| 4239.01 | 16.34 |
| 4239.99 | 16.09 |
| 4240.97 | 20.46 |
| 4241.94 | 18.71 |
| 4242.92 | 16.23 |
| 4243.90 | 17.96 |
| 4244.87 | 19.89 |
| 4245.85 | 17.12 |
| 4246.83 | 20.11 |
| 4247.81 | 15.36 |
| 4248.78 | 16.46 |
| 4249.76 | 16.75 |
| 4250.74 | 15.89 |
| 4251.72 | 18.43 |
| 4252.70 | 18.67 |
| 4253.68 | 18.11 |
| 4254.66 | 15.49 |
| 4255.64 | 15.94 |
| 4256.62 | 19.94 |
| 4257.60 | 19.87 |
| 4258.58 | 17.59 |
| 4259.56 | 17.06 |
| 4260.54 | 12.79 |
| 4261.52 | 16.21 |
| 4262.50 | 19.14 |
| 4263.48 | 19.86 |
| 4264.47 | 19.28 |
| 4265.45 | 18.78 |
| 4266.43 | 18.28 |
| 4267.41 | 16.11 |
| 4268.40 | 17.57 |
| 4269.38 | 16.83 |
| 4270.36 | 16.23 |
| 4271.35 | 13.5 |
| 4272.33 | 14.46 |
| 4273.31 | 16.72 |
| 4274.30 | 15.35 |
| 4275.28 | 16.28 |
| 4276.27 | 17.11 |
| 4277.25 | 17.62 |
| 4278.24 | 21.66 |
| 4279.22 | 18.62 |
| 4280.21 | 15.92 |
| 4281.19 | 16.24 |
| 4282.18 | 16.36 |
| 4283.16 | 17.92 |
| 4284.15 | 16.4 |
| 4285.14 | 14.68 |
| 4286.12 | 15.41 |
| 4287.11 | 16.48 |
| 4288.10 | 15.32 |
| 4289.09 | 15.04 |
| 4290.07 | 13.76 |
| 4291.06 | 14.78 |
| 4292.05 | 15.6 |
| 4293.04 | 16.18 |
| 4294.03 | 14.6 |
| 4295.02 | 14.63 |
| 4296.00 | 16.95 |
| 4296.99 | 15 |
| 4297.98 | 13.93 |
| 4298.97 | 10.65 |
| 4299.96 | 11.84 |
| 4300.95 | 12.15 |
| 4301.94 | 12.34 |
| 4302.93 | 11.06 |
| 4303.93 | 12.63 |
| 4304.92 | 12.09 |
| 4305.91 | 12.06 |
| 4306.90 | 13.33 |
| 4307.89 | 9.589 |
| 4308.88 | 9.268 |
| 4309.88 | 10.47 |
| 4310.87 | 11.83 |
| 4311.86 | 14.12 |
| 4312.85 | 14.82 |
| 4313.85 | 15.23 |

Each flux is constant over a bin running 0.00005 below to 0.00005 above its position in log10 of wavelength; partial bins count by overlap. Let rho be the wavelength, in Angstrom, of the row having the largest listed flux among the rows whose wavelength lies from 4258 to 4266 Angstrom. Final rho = 4263.48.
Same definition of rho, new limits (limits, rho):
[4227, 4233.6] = 4231.21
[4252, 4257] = 4256.62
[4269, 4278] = 4277.25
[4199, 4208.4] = 4207.89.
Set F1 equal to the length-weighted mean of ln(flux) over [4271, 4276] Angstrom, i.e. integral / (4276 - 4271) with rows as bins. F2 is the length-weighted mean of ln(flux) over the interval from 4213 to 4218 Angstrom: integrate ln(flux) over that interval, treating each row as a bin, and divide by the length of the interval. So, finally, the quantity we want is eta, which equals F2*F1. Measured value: 7.79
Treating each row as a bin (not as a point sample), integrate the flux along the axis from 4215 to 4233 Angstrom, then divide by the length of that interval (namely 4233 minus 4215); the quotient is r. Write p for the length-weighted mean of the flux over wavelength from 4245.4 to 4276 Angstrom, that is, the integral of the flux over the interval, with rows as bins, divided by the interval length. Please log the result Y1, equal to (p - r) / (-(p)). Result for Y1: -0.01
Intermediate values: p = 17.1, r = 17.0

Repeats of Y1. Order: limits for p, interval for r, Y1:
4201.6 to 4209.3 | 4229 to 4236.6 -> -0.01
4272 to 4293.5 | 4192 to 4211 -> 0.08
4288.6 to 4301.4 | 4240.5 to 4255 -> 0.24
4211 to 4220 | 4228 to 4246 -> -0.02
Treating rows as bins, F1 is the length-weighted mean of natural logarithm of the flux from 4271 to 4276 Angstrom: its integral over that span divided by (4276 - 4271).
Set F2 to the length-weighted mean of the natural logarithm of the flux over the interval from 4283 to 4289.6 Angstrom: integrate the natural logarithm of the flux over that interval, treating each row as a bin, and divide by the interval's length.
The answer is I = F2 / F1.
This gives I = 1.01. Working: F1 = 2.73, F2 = 2.76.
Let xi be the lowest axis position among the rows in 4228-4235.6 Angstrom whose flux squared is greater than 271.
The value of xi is 4229.26 Angstrom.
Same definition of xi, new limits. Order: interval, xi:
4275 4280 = 4276.27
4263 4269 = 4263.48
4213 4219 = 4213.71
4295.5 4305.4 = 4296.00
